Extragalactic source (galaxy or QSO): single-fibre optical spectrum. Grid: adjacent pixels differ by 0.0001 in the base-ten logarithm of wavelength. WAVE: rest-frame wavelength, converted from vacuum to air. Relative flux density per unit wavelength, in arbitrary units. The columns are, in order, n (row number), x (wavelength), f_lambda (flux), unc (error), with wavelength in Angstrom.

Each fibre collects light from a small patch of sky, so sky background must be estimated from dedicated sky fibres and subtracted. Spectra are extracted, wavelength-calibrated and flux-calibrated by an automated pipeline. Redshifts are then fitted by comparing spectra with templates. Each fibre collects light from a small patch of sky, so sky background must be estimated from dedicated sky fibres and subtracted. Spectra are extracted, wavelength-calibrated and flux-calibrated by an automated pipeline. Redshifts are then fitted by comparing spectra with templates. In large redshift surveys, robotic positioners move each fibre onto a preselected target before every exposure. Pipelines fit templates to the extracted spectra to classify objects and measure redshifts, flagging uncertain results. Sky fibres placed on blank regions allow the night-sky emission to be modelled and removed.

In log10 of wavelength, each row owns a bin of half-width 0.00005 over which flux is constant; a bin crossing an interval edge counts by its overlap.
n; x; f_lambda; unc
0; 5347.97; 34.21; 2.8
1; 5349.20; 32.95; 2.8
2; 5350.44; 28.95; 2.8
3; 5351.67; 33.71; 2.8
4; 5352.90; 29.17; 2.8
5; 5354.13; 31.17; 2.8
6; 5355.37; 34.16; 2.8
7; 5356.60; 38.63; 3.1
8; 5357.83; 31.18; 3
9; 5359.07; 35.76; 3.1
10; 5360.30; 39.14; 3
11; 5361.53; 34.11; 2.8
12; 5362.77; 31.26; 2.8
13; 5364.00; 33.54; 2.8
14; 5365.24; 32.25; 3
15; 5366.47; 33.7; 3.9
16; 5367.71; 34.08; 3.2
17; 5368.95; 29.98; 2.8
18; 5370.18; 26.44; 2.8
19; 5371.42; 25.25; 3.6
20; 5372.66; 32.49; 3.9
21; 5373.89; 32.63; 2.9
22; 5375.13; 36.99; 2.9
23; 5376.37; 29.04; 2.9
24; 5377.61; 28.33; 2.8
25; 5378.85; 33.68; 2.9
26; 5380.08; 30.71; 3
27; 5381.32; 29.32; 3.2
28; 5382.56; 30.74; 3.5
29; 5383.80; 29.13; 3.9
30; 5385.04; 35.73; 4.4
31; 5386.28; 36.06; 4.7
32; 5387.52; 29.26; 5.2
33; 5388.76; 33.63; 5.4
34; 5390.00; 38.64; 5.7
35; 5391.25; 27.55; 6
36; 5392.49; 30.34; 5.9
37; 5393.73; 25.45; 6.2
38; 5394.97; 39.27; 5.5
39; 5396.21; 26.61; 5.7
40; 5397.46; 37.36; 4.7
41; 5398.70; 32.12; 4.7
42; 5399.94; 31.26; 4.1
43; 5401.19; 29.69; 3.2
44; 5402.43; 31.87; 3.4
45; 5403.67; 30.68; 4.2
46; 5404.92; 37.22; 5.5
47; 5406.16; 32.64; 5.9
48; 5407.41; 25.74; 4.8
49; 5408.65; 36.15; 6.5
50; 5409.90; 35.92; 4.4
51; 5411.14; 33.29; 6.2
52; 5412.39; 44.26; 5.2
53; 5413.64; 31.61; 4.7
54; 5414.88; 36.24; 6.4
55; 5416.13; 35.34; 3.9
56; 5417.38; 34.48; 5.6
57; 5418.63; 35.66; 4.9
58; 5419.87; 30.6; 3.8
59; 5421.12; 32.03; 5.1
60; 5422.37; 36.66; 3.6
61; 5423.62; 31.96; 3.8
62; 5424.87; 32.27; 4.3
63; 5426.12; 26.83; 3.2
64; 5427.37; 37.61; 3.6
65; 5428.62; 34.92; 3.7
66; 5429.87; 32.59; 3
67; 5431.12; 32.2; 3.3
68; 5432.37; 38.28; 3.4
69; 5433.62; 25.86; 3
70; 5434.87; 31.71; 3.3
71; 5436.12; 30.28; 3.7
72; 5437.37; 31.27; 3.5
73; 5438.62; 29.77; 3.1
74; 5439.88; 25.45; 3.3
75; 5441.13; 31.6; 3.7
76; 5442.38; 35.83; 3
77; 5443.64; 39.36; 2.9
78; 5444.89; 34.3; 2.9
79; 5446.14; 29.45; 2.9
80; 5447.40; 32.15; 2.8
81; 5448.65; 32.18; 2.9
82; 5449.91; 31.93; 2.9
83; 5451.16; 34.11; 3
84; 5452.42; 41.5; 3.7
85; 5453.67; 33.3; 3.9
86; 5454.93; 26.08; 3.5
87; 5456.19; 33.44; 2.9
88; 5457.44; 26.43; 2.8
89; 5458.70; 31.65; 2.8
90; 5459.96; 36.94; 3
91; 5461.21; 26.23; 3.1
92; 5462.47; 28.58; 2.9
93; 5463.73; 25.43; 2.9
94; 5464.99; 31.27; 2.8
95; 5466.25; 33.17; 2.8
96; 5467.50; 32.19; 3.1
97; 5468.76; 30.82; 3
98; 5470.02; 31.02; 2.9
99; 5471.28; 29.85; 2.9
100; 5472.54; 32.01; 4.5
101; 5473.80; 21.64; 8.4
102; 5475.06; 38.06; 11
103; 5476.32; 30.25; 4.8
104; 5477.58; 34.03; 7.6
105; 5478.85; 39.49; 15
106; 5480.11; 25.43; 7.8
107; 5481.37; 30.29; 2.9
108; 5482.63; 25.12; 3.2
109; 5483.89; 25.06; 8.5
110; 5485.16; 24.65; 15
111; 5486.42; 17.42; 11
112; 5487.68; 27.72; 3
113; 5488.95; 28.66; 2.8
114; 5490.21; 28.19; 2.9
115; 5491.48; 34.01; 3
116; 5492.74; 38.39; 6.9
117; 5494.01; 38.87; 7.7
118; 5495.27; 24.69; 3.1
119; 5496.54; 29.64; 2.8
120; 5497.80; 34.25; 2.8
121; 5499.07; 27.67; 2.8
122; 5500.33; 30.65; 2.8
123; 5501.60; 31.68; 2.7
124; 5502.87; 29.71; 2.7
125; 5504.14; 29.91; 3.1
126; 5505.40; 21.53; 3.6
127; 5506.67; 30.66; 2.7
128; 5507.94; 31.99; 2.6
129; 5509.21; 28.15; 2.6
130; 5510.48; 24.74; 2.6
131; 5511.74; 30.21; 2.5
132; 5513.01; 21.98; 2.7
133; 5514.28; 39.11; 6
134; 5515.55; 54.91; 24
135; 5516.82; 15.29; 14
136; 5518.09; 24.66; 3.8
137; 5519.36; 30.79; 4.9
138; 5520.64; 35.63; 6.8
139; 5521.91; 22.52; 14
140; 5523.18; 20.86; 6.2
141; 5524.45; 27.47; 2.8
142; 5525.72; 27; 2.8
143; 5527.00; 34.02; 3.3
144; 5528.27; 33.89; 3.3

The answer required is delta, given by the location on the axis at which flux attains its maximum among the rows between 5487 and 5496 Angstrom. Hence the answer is 5494.01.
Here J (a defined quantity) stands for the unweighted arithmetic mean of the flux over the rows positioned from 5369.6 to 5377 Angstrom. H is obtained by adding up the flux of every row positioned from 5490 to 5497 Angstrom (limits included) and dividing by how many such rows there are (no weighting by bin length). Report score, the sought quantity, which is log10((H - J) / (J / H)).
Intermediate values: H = 32.3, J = 30.5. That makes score 0.29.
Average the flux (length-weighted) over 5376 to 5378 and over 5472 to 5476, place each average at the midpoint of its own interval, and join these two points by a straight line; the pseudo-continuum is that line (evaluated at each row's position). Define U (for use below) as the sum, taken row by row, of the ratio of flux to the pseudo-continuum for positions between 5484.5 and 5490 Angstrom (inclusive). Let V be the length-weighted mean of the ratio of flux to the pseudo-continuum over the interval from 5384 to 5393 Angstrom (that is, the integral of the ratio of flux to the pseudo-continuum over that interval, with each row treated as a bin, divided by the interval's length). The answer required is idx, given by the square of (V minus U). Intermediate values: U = 3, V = 1.14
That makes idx 4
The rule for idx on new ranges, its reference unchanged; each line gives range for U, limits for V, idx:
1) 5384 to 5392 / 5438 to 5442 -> 36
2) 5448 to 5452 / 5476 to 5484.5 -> 5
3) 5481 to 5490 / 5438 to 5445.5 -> 22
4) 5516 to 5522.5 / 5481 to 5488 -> 11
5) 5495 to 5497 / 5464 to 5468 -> 1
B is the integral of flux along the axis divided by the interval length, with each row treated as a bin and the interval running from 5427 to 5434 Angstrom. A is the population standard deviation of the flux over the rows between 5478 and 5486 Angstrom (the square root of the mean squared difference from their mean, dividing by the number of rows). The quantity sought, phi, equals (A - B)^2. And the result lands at 805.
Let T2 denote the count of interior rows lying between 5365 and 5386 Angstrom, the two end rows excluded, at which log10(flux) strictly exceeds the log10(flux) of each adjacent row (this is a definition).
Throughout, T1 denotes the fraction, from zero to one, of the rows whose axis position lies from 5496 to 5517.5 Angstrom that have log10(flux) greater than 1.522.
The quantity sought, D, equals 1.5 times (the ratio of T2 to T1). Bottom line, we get 34.0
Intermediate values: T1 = 0.18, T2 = 4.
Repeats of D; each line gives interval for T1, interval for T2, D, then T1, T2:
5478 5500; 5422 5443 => 25.5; 0.29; 5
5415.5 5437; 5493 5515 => 18.2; 0.41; 5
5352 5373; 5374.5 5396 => 15.9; 0.47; 5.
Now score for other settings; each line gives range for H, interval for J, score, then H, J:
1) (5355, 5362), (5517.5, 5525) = 1.05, 35.5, 27.0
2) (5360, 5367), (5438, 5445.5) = 0.12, 34.0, 32.7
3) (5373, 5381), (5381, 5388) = -0.72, 31.9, 31.7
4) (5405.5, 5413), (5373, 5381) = 0.48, 34.7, 31.9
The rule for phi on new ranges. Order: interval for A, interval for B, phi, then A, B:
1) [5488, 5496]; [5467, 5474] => 609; 5.3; 30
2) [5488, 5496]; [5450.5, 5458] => 740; 5.3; 33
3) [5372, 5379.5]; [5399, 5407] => 850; 2.9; 32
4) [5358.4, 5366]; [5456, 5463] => 775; 2.6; 30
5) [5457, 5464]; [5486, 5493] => 620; 4.0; 29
